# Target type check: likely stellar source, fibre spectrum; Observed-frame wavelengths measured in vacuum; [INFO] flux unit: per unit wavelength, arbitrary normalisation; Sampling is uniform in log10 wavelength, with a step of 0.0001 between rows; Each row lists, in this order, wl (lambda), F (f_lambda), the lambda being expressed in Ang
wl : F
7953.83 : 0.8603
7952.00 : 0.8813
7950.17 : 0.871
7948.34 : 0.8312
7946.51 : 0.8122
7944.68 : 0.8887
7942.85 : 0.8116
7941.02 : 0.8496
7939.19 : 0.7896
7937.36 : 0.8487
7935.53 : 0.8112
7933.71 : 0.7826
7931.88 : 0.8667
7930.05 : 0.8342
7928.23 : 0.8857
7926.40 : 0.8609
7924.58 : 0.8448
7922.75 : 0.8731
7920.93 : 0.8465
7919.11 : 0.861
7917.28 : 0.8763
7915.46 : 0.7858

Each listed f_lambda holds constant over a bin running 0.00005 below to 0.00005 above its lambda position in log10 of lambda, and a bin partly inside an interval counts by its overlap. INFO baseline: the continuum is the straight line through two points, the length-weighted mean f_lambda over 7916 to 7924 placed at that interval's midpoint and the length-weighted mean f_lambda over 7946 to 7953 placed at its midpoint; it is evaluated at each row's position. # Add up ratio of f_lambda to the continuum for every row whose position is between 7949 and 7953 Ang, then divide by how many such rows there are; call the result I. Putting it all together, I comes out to 1.03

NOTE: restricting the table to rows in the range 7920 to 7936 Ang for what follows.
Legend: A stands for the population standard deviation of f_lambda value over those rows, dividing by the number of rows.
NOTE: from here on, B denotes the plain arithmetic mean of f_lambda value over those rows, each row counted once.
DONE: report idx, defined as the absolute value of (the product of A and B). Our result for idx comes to 0.026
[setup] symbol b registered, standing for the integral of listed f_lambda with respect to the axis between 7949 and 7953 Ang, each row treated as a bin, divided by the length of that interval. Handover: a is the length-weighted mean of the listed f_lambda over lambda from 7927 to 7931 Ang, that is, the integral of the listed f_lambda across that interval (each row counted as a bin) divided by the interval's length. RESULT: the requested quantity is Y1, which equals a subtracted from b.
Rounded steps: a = 0.859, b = 0.873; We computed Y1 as 0.014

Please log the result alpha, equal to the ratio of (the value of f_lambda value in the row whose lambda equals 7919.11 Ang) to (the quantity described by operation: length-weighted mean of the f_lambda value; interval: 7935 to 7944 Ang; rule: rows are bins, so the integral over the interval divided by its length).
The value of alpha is 1.05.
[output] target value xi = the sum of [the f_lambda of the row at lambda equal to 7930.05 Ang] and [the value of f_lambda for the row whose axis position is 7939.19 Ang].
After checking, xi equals 1.62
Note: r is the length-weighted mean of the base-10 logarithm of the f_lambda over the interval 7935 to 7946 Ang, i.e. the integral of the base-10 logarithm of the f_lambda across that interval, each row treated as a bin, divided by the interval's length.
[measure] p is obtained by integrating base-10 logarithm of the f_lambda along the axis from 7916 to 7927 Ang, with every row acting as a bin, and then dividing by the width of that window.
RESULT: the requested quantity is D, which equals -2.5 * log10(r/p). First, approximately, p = -0.067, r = -0.0795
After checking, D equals -0.19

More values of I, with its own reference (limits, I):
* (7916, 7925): 1.00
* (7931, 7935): 0.96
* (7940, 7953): 1.00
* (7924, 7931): 1.00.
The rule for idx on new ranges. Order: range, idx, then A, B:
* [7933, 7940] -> 0.021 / 0.026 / 0.808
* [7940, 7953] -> 0.025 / 0.030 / 0.849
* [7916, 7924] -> 0.010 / 0.012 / 0.864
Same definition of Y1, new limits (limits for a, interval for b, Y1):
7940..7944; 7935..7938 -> -0.002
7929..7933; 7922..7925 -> 0.011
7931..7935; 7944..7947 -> 0.029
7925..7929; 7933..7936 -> -0.072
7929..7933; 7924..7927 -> 0.006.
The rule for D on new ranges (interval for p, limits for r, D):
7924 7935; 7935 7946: -0.08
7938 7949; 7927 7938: 0.05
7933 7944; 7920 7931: 0.29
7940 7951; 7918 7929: 0.15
